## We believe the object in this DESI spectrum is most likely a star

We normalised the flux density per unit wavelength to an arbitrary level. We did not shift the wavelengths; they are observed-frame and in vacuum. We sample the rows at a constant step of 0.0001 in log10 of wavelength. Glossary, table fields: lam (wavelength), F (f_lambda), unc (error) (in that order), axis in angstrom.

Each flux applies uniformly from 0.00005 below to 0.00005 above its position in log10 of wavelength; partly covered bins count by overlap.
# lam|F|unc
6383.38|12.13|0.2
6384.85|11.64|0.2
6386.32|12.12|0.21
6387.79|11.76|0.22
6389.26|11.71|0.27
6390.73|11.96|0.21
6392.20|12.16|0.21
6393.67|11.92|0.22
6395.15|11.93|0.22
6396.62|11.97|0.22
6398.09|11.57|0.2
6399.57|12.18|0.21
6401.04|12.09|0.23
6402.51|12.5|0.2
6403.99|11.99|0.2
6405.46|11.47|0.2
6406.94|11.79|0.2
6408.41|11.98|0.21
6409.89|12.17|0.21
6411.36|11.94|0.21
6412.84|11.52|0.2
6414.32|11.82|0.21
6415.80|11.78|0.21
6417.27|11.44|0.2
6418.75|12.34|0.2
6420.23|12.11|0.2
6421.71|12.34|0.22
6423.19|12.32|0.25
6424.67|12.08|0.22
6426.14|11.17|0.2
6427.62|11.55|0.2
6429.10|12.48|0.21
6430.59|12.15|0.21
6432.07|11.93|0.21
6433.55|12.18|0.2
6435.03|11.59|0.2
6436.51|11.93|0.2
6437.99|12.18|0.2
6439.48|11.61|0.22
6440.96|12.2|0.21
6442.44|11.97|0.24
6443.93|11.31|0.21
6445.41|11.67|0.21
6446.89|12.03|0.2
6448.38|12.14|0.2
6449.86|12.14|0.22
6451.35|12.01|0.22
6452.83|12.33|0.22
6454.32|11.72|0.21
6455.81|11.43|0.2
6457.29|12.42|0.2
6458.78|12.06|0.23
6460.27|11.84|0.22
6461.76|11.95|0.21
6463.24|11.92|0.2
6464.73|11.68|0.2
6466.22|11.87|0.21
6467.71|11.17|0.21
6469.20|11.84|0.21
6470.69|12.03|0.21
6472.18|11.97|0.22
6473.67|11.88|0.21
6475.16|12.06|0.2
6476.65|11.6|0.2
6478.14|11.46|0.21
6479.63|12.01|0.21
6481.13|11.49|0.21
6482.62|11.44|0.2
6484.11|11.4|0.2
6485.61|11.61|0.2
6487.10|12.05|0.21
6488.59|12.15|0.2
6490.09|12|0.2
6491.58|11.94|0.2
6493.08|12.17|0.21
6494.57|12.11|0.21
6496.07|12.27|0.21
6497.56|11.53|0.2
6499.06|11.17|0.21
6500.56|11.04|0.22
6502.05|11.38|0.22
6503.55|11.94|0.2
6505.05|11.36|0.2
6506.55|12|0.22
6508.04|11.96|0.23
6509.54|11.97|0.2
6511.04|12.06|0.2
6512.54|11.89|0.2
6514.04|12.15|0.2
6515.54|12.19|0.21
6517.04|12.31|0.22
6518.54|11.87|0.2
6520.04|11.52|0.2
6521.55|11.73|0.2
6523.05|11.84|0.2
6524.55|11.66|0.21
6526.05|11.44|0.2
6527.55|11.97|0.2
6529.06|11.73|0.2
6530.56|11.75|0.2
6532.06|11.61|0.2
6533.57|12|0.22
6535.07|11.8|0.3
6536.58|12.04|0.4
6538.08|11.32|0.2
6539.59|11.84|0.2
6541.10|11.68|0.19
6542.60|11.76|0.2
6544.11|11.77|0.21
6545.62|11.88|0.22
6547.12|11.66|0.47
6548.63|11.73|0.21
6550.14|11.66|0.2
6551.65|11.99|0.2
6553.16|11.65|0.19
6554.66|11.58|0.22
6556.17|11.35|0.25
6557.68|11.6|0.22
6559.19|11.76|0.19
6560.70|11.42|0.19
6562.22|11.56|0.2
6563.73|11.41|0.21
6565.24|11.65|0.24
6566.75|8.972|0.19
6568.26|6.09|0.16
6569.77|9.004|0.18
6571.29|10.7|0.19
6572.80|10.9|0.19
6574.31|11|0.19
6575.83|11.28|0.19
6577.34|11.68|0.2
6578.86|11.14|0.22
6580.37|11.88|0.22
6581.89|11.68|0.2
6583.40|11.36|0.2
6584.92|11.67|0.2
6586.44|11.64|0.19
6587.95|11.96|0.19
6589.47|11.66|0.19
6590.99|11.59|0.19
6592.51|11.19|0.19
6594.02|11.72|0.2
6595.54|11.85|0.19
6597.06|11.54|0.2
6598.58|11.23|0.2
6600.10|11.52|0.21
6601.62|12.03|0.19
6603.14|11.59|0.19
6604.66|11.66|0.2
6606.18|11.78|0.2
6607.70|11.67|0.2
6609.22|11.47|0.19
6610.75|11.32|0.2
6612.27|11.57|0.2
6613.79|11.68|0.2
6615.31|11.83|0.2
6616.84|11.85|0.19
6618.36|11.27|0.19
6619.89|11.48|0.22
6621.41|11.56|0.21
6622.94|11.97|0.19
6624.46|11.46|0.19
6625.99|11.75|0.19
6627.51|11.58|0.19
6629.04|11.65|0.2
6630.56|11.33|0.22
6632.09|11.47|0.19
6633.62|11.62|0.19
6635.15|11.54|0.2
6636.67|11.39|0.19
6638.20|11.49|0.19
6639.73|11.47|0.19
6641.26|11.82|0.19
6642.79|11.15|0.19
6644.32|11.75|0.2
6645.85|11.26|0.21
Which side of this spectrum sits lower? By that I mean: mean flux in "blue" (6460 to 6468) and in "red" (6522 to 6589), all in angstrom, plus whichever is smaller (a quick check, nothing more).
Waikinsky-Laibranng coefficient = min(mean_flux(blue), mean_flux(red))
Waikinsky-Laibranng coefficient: 11.37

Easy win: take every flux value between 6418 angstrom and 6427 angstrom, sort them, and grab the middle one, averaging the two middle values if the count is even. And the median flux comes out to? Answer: 12.2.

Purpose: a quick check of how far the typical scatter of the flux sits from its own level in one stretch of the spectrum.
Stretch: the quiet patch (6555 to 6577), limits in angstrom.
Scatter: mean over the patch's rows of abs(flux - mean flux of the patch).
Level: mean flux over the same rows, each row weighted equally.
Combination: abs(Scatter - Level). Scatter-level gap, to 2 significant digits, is 9.5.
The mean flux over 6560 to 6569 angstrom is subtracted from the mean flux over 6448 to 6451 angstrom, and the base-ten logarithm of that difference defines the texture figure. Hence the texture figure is 0.29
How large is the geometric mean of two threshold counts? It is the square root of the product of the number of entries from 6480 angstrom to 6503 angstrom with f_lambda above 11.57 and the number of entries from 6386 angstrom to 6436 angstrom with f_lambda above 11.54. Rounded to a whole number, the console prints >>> 15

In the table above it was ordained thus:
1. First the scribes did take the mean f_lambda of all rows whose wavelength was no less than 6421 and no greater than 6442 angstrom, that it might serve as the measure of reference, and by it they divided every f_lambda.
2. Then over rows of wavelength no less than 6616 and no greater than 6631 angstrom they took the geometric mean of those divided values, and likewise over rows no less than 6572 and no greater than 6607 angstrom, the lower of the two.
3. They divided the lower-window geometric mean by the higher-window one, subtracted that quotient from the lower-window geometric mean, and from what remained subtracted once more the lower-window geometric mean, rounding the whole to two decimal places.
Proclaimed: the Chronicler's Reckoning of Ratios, -1.00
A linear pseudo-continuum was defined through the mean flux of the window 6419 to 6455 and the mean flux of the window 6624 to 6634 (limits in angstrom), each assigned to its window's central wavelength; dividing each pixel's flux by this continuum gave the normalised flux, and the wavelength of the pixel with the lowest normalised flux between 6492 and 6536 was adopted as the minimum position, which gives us 6500.56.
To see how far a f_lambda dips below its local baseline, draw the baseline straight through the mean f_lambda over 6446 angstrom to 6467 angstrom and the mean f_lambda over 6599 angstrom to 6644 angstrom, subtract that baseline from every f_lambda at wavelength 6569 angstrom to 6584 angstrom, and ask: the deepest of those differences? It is -2.7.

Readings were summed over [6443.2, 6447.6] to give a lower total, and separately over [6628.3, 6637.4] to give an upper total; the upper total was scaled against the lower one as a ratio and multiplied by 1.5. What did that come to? 3.0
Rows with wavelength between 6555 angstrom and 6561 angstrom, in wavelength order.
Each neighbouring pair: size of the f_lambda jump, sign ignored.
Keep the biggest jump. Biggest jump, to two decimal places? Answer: 0.34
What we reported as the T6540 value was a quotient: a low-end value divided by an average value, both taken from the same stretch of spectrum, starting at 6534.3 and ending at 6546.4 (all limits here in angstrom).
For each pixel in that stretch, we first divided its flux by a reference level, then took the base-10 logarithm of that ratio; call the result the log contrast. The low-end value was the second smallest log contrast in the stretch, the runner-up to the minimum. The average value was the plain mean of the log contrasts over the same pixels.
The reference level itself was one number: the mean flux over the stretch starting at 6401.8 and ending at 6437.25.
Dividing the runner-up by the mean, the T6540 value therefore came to 1.4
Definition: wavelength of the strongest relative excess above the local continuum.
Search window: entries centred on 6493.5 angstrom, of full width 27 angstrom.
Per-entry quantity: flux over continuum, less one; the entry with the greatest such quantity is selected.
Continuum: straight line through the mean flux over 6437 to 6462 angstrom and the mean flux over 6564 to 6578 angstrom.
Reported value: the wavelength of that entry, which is 6496.07 angstrom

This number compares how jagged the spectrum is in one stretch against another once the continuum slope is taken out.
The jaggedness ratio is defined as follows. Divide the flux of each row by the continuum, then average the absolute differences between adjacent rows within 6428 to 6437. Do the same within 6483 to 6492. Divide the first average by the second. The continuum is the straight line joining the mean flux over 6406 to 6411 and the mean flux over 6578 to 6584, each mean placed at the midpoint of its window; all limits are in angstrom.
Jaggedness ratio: 1.77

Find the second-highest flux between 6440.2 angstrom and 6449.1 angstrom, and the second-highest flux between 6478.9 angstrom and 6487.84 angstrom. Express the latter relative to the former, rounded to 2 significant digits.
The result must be 0.99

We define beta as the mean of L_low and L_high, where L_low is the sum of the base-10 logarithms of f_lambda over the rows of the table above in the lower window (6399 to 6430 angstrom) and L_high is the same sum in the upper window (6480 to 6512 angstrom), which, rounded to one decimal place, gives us 22.6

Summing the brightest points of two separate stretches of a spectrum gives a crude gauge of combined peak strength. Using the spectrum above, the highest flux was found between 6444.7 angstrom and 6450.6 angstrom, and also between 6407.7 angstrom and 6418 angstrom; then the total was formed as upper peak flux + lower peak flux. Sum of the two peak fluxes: 24.3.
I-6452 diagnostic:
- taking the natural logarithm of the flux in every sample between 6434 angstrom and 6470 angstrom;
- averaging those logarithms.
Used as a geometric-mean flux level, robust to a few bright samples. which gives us 2.47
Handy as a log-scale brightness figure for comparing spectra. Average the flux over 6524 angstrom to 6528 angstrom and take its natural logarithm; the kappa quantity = 2.46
